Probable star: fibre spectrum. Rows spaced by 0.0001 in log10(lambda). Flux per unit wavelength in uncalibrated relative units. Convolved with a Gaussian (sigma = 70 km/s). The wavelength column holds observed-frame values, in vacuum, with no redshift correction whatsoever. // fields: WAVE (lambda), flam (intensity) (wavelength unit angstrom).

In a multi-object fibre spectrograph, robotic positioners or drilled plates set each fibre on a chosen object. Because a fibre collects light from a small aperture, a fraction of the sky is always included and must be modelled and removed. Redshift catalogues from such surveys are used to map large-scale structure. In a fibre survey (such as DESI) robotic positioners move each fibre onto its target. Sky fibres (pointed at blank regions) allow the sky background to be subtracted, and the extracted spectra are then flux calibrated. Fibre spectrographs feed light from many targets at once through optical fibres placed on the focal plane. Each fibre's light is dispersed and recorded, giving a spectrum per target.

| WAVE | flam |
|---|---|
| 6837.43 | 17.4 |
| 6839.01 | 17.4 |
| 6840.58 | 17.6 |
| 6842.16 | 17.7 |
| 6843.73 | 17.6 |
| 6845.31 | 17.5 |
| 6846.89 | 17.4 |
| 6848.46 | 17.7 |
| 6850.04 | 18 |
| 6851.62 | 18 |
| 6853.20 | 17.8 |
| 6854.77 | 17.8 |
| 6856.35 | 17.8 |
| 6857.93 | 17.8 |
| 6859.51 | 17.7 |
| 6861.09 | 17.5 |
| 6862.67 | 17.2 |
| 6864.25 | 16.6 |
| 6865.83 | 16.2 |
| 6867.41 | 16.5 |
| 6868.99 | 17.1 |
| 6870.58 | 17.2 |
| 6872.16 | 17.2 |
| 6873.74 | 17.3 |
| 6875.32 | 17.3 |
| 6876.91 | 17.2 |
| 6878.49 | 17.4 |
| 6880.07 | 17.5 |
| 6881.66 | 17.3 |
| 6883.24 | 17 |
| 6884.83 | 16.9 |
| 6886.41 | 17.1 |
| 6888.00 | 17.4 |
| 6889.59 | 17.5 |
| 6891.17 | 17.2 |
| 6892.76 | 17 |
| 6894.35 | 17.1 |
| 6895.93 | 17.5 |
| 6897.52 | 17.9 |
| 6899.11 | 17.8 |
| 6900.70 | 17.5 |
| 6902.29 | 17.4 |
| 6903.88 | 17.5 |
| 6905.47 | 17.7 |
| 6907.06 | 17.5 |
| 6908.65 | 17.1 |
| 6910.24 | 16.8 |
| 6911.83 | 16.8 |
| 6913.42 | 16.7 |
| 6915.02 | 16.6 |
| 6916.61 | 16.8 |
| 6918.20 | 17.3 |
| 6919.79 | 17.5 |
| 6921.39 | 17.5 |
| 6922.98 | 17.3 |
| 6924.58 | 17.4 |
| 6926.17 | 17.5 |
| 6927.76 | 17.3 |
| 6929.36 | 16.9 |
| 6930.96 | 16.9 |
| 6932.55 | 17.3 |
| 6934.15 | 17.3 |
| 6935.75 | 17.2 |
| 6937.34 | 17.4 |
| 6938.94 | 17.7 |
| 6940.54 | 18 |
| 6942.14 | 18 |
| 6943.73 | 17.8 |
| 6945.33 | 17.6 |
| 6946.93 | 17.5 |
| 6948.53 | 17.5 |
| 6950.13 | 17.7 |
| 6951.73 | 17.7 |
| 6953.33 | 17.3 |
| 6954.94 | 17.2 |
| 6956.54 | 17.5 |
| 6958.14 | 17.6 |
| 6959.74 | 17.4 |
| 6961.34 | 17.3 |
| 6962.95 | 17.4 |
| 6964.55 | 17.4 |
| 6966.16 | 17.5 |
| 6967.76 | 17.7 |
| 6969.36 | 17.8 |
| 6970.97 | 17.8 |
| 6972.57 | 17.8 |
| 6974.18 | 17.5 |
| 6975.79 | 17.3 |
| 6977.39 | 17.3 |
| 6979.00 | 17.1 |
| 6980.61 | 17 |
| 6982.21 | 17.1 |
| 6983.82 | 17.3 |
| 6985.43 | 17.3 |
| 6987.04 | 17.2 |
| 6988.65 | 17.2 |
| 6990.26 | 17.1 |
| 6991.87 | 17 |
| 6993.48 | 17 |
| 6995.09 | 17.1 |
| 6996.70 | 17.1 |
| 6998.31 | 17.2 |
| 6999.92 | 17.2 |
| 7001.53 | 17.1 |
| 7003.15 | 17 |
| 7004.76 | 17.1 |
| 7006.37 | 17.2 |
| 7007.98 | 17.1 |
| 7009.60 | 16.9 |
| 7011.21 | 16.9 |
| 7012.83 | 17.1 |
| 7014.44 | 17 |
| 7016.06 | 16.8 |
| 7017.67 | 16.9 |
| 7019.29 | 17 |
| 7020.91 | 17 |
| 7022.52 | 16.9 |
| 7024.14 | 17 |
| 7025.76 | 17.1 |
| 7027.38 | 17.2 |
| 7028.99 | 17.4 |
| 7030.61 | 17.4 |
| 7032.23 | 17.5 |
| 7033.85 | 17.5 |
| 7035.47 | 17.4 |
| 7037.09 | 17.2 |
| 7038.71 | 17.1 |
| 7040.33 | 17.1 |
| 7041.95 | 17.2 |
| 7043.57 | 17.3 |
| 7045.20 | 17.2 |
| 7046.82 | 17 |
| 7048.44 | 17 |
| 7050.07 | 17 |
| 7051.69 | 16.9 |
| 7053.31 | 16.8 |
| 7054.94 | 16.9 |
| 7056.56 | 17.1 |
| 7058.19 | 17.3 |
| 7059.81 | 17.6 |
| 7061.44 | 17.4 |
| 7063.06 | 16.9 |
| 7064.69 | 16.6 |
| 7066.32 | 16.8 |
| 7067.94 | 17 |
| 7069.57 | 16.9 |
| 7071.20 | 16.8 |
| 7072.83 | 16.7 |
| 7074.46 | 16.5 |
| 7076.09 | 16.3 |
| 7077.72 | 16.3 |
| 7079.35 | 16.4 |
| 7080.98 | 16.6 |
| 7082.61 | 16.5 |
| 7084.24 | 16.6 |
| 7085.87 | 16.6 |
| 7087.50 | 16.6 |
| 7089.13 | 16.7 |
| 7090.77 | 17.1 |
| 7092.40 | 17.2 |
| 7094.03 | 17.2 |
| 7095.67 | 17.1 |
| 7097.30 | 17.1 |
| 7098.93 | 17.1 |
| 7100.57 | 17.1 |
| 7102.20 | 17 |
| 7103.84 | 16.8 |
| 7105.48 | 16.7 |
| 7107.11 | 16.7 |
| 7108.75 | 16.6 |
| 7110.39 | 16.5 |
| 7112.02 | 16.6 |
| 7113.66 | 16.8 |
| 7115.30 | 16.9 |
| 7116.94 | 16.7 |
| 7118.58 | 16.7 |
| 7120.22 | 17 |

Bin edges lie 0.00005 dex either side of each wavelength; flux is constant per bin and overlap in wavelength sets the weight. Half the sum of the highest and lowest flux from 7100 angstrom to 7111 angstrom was 16.8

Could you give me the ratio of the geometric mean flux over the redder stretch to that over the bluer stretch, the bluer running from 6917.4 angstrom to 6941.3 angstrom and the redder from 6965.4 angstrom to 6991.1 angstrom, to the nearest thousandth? 1.000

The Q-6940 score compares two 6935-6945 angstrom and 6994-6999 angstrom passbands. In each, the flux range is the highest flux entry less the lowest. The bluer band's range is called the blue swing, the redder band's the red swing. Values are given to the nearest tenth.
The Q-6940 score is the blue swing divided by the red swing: 8.0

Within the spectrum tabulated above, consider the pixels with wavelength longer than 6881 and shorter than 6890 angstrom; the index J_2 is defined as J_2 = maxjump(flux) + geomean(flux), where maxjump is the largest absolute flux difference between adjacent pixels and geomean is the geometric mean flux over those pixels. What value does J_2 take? 17.50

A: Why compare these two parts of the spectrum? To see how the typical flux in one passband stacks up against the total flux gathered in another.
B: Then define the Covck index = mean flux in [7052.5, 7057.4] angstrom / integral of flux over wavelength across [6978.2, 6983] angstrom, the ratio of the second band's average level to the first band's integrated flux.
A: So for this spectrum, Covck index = 0.206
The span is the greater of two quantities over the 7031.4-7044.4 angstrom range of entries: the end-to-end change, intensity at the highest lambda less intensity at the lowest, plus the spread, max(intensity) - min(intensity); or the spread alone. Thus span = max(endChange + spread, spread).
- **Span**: 0.40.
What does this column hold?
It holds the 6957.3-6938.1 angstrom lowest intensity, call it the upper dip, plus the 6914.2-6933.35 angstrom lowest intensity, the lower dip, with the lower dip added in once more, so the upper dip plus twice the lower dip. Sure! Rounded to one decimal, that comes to 50.4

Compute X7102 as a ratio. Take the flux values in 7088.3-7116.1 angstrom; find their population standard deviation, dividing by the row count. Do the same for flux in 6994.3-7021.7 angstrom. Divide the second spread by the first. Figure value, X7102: 0.50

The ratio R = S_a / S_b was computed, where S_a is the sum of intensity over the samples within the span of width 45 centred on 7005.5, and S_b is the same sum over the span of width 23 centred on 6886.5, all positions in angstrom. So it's 1.8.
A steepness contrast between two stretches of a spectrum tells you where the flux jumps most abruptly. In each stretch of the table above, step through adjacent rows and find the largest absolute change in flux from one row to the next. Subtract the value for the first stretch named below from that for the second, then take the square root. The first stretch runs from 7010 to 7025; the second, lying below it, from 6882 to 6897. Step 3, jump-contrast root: 0.45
